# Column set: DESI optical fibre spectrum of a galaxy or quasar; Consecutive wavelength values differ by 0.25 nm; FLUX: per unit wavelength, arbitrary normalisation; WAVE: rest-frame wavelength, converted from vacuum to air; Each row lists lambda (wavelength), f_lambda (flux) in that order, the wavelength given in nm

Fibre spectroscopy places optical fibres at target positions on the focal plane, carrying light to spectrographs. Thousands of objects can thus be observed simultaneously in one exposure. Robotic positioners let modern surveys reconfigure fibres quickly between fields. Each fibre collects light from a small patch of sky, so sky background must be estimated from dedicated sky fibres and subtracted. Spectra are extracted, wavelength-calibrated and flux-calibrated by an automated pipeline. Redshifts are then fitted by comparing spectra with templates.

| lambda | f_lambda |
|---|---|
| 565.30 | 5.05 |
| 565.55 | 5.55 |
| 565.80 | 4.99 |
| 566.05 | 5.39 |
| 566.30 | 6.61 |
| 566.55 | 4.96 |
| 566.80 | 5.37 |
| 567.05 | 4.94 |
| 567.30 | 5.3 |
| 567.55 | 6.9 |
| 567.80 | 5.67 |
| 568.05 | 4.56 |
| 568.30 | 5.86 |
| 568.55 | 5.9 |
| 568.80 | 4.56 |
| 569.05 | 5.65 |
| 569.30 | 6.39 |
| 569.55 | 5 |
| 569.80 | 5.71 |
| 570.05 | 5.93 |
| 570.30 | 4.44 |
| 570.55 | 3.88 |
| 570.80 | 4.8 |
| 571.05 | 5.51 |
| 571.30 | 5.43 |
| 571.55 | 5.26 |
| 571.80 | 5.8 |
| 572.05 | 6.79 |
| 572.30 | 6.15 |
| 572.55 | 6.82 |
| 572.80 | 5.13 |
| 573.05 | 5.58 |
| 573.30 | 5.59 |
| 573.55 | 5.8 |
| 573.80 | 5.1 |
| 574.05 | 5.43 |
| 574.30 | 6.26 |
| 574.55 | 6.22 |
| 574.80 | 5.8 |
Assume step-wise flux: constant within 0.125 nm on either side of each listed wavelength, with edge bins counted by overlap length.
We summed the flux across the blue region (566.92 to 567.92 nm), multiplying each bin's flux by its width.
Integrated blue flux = 5.70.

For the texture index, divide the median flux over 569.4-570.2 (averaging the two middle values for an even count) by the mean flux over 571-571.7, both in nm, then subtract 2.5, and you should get -1.44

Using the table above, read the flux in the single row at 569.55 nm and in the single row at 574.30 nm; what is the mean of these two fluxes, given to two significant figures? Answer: 5.6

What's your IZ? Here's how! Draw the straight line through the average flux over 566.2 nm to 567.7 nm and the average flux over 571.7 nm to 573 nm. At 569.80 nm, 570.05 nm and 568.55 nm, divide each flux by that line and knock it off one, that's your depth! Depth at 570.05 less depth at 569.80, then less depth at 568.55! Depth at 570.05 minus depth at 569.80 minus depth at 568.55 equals -0.02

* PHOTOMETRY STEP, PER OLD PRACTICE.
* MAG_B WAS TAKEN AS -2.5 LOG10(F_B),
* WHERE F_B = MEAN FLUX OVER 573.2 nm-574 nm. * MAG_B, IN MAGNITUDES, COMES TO -1.85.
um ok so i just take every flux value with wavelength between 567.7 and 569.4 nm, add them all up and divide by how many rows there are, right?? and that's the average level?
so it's 5.5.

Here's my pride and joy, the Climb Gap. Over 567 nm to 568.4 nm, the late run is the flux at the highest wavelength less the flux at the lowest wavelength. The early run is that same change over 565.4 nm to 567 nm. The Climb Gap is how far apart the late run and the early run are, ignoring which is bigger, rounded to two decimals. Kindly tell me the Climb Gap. 1.10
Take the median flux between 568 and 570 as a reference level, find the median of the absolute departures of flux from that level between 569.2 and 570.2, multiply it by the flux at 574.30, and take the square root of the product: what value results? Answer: 1.71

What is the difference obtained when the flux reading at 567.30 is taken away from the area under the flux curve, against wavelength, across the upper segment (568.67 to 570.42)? 4.1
